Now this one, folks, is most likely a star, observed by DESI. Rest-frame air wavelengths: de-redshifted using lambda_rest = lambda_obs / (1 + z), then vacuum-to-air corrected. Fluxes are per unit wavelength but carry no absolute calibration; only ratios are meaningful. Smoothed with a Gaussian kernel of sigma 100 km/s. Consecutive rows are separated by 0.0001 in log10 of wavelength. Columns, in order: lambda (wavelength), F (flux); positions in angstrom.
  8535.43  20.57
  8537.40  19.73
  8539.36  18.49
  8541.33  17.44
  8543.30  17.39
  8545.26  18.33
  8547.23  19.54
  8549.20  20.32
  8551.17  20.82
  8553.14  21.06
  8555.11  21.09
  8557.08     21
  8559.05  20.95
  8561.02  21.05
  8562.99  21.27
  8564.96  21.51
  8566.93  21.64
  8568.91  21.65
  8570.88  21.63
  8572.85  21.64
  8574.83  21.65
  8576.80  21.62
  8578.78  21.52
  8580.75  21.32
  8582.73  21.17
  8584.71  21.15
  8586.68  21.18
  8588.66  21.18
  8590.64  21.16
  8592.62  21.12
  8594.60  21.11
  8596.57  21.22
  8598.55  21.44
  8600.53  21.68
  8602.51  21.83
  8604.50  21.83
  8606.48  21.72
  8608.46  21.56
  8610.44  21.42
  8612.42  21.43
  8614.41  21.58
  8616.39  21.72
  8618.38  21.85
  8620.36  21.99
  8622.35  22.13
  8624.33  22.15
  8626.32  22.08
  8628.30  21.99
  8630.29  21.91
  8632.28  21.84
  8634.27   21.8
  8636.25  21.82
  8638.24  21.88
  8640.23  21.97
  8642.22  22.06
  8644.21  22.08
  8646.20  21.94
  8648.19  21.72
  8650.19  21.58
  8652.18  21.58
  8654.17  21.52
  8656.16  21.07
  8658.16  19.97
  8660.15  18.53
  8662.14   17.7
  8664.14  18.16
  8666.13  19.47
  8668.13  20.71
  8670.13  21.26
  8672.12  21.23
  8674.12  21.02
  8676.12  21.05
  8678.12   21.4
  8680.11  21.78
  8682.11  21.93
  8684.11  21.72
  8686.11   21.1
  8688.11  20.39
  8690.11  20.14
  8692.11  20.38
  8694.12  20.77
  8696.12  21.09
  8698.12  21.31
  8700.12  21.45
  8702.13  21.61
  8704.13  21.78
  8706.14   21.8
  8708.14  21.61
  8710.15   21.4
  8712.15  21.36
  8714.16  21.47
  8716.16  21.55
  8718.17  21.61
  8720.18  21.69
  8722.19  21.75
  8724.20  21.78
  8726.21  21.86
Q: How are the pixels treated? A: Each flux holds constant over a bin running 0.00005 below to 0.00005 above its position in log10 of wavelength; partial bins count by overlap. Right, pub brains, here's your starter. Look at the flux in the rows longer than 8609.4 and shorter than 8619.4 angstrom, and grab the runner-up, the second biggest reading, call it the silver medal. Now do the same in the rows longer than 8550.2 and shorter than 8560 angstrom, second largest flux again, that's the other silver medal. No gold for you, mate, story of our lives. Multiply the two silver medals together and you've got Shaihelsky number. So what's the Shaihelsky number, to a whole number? 457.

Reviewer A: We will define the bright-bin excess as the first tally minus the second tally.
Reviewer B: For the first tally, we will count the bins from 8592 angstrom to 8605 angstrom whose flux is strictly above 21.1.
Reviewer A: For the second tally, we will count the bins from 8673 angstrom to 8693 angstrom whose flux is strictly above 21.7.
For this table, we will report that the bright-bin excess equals 4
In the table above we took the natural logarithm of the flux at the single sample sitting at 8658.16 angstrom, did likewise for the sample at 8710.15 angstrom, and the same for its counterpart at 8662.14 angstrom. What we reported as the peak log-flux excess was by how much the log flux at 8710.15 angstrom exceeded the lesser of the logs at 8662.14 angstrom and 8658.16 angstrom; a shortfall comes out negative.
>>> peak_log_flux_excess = 0.19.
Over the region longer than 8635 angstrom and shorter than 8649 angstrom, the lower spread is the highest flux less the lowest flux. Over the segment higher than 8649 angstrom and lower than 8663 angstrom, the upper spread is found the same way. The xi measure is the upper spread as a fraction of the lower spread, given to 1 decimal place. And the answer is 10.8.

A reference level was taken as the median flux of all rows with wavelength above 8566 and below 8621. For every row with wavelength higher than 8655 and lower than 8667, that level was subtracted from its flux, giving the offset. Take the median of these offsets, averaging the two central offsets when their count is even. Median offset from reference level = -2.6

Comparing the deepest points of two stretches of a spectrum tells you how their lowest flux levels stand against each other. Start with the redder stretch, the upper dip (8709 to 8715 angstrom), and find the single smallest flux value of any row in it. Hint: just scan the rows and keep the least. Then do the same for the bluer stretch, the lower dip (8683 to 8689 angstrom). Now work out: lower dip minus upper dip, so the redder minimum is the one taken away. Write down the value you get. -1.0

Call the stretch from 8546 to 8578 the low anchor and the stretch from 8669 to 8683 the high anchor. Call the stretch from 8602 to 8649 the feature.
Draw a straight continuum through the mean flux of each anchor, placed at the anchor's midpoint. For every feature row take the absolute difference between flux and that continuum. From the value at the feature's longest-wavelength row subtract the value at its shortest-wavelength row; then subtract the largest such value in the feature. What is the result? -1.1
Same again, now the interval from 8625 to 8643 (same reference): -0.9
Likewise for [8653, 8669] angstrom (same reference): -3.2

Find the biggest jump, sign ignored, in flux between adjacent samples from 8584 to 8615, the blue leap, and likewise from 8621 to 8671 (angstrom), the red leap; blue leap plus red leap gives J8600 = 1.7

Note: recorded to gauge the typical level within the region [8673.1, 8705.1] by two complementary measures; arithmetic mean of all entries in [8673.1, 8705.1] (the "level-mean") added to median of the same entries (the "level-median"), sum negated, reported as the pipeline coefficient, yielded -42.39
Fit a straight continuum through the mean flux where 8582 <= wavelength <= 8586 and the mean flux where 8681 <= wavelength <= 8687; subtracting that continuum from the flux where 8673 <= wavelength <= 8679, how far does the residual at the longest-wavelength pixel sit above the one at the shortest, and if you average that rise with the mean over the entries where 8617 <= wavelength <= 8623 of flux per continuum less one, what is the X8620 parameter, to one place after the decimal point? 0.2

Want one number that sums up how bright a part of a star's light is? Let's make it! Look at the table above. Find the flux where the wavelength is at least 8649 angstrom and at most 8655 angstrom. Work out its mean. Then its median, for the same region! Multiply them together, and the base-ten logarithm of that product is 2.67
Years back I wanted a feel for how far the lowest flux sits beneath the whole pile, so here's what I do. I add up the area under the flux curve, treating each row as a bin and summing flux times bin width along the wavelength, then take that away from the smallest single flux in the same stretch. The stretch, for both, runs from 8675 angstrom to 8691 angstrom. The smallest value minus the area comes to -319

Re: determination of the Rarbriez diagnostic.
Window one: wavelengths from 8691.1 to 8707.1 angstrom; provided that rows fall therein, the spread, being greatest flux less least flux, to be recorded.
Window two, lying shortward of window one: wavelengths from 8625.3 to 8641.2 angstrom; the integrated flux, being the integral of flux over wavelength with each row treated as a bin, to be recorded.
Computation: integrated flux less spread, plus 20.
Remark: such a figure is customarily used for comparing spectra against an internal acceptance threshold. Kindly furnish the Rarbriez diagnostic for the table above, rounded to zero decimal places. 367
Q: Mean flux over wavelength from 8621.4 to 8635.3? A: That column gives 22.0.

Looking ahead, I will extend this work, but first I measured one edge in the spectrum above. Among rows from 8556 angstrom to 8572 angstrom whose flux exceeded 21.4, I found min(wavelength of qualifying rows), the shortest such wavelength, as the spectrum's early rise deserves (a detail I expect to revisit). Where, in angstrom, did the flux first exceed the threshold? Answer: 8564.96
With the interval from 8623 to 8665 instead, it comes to 8624.33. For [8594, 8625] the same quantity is 8598.55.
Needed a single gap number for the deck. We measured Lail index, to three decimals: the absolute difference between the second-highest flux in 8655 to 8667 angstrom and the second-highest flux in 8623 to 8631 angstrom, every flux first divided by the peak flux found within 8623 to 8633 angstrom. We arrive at 0.095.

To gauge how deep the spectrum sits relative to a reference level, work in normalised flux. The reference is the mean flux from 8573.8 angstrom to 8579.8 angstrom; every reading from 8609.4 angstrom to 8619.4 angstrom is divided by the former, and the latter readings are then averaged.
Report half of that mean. 0.500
